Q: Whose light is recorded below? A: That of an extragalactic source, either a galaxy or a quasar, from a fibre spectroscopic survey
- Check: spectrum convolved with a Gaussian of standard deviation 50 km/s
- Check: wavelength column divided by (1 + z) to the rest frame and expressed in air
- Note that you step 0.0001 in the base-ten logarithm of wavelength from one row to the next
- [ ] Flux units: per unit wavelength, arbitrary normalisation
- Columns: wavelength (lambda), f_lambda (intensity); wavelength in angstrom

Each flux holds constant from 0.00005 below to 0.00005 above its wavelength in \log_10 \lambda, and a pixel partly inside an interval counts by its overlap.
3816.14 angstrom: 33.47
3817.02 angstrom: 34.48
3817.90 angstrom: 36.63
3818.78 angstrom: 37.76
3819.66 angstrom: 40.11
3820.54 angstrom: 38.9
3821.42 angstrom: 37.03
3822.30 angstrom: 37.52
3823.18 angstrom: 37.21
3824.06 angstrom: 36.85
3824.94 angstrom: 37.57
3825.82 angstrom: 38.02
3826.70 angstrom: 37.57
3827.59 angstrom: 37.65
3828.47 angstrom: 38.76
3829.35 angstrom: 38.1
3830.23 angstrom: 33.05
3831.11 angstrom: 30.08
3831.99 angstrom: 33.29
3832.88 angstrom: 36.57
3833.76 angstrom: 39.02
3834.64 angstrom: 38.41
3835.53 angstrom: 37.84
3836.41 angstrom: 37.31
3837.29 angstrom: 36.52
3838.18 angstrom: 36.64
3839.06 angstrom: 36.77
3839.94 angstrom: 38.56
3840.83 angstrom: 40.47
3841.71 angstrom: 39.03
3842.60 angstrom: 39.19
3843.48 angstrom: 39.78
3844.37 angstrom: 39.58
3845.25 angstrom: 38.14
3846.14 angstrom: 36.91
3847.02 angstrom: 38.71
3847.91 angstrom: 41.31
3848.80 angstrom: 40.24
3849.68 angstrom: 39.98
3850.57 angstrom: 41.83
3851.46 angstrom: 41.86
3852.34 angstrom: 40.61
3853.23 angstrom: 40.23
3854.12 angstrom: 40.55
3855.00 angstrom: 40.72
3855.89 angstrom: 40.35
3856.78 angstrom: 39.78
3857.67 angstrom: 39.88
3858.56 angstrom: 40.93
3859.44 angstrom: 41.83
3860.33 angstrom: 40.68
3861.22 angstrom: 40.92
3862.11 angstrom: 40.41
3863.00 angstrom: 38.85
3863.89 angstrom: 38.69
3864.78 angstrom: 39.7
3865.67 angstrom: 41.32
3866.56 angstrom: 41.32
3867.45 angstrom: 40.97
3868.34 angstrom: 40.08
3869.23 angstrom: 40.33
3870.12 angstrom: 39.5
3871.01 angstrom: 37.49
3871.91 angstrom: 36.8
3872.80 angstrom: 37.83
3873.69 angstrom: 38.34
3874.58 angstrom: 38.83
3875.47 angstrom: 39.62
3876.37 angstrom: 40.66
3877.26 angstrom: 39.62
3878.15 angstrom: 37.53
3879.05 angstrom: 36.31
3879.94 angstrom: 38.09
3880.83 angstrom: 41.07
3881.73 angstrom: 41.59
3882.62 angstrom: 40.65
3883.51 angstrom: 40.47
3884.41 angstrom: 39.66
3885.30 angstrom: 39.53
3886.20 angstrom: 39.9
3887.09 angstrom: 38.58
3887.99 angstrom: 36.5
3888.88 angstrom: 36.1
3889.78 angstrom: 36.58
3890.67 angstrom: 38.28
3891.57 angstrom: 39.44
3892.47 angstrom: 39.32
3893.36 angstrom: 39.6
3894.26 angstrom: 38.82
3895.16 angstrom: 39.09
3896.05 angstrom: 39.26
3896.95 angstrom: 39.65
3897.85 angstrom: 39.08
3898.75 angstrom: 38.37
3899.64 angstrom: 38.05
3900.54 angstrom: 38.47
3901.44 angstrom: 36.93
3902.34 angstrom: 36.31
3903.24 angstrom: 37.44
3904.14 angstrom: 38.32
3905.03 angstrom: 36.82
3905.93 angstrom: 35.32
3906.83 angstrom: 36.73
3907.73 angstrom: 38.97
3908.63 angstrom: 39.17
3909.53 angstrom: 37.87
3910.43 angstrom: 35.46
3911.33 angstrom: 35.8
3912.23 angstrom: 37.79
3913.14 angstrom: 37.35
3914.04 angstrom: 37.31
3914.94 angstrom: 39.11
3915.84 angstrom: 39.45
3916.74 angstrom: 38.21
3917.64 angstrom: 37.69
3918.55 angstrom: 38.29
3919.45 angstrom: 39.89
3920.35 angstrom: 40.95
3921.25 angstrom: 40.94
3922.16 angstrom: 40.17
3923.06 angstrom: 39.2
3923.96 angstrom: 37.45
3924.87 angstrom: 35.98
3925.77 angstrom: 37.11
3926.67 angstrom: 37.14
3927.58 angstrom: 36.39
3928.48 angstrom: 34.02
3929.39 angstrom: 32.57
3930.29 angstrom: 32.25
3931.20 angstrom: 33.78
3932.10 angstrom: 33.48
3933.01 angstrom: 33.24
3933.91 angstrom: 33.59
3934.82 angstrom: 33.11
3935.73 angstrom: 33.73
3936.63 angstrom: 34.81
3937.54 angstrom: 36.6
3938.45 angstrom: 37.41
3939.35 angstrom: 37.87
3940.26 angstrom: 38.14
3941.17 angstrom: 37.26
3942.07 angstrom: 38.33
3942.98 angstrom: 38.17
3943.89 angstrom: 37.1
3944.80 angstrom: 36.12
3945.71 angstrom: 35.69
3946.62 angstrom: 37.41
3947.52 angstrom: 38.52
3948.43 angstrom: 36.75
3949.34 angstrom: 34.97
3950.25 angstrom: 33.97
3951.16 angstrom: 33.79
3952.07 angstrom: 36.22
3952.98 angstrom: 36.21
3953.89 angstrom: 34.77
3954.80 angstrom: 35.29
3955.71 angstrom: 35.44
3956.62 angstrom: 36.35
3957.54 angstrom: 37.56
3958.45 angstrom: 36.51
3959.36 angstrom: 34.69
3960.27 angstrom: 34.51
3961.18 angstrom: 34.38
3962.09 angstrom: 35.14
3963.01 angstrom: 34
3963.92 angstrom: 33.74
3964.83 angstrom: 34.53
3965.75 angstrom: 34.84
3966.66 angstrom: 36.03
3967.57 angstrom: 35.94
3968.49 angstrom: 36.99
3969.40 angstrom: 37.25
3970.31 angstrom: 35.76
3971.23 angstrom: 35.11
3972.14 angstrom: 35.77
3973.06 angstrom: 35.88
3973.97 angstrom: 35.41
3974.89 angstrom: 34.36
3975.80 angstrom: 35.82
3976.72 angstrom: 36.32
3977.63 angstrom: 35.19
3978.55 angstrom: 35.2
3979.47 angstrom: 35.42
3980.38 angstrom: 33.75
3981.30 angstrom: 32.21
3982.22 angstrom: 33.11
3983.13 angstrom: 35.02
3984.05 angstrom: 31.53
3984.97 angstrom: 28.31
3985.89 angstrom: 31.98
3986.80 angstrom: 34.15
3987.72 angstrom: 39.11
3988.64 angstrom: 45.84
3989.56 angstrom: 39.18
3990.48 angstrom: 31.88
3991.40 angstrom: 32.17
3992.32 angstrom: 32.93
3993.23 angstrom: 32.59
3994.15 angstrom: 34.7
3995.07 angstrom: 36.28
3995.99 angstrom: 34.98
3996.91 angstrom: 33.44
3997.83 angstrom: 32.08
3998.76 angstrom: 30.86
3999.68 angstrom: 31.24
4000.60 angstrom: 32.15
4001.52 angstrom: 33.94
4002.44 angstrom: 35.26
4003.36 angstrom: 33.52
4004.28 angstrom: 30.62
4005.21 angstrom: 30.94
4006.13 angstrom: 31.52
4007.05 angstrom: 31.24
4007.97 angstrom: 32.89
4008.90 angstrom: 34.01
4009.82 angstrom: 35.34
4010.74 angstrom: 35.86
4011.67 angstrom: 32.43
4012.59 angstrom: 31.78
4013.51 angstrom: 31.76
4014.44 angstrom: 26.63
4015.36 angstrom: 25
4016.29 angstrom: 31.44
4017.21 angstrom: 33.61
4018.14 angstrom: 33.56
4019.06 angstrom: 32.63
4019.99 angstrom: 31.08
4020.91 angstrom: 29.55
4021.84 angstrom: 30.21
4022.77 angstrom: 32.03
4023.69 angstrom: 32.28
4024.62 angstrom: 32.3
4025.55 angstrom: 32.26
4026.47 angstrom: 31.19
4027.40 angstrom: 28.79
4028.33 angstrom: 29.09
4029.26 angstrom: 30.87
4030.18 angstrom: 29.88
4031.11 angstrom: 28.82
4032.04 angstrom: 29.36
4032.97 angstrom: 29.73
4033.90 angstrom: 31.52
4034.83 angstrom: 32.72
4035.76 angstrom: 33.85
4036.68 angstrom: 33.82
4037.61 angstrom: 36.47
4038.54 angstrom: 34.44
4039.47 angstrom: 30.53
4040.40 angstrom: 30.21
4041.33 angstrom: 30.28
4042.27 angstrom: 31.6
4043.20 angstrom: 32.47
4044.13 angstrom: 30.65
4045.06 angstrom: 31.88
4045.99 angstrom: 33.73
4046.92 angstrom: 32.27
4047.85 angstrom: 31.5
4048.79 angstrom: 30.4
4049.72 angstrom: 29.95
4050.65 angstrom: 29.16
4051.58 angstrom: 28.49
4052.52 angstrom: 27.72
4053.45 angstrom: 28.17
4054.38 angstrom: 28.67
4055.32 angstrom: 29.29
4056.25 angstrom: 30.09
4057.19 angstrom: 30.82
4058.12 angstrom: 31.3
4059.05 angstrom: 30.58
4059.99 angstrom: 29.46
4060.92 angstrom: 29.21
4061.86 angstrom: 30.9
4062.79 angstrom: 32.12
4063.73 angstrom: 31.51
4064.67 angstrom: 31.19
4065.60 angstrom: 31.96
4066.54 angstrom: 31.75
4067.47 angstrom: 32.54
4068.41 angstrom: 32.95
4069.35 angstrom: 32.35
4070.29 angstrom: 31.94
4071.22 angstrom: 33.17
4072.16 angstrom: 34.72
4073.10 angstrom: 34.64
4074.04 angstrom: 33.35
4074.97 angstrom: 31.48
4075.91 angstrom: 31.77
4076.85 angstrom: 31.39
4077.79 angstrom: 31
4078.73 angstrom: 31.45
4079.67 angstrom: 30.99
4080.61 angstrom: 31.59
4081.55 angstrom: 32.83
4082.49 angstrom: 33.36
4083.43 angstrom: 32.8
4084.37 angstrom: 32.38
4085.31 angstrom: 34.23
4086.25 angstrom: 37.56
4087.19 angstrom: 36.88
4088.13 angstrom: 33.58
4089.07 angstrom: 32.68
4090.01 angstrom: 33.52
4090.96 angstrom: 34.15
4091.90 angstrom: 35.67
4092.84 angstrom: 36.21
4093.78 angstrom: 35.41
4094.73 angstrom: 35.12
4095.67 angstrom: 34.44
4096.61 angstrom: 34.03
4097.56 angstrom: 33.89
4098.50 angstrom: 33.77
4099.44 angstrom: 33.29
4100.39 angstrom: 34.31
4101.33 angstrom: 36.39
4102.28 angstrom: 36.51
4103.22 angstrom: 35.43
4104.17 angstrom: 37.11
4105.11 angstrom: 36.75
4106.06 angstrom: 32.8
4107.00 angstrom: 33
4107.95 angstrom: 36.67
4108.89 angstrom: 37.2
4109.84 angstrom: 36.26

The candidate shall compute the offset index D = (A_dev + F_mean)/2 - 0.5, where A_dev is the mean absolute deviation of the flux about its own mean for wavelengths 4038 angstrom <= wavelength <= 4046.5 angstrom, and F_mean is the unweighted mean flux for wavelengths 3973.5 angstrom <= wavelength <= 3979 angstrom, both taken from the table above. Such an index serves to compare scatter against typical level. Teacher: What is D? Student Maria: 17.8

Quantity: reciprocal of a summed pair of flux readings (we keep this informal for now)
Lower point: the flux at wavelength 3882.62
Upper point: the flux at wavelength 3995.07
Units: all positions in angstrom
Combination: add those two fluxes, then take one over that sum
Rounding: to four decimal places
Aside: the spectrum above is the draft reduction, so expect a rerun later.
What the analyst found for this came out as 0.0130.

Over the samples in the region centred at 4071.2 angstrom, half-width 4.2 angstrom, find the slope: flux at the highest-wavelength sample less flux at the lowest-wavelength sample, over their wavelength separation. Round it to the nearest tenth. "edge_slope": -0.1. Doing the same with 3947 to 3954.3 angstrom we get -0.6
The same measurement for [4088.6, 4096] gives 0.3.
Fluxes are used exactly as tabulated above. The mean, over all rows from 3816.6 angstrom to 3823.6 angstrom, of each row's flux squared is 1405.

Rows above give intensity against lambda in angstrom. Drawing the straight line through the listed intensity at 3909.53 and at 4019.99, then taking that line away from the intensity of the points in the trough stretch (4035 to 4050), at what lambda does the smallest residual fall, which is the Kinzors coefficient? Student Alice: 4040.40 angstrom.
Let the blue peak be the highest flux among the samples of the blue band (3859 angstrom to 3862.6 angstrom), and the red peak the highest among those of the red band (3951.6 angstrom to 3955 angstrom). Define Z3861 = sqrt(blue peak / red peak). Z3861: 1.07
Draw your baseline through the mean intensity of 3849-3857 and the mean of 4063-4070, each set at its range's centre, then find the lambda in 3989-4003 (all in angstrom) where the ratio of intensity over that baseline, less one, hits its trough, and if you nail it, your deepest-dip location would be 3998.76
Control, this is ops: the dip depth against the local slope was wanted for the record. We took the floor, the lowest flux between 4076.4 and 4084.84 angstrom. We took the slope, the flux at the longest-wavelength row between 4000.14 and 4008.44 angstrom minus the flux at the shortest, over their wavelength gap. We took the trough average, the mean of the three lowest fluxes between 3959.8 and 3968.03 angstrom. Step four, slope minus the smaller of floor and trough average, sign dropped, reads 30.9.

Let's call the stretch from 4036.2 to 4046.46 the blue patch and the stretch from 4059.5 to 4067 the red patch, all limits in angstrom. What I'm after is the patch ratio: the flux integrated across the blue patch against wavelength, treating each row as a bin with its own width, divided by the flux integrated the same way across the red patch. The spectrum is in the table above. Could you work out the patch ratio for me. 1.4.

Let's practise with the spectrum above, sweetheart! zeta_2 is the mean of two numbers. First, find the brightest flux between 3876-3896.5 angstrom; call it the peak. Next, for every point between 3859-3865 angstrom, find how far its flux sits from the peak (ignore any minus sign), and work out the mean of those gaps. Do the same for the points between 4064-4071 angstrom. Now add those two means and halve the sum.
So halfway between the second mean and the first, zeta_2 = 5.5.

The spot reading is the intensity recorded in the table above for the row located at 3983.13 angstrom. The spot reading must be 35.02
